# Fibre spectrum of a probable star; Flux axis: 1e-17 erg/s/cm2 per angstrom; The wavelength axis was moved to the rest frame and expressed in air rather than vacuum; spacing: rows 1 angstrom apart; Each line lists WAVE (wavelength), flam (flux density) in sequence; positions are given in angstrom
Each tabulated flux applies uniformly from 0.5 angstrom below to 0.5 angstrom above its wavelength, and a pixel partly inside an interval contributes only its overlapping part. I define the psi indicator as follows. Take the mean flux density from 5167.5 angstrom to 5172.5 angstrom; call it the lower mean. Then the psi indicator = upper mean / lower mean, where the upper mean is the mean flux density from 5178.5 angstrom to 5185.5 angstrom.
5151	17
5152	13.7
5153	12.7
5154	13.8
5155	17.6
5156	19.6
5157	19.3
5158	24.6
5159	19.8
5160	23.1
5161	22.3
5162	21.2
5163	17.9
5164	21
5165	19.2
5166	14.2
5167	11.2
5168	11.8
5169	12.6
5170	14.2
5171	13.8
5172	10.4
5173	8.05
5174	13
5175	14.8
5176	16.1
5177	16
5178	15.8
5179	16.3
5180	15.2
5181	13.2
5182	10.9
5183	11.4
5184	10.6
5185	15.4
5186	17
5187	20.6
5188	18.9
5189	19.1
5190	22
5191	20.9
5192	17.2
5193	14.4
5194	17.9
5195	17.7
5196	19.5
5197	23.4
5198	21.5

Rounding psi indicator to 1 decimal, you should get 1.1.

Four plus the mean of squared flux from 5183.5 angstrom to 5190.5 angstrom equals 328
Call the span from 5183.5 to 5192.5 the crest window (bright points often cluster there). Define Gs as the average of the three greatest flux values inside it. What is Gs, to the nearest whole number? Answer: 21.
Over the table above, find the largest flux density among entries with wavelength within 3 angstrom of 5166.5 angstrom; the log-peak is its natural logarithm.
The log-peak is 3.04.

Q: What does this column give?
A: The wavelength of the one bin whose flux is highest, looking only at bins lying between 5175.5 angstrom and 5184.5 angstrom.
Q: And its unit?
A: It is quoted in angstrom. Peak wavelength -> 5179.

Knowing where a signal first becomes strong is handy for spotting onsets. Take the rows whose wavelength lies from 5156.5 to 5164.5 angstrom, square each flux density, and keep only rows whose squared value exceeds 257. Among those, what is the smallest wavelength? 5157 angstrom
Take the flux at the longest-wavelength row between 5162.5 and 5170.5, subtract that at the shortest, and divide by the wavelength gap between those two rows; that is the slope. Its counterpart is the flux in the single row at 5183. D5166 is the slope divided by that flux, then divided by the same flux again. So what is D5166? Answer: -0.004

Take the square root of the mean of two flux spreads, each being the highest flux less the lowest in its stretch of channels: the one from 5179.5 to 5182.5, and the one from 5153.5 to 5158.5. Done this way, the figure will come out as 2.75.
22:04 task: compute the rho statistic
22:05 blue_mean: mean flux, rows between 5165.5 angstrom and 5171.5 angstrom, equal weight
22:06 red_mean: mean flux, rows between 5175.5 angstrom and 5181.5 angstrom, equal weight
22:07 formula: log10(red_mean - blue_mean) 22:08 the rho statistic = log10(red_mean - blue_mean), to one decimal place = 0.4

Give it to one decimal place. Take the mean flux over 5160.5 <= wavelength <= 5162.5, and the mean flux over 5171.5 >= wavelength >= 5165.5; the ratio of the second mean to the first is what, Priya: 0.6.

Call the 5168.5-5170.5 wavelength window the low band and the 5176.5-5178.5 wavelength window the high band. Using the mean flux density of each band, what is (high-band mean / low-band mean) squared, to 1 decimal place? 1.4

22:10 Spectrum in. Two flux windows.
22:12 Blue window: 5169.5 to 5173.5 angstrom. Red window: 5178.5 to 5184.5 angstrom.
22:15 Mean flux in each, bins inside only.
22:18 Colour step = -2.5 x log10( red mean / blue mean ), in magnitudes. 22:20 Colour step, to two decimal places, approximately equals -0.12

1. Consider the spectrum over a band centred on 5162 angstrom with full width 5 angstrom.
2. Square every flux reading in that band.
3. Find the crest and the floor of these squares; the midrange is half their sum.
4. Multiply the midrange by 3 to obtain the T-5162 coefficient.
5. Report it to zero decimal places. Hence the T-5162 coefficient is 1281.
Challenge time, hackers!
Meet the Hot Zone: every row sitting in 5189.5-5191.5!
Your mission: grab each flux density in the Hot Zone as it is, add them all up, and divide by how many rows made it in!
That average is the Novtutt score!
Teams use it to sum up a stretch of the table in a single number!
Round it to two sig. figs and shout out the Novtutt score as 21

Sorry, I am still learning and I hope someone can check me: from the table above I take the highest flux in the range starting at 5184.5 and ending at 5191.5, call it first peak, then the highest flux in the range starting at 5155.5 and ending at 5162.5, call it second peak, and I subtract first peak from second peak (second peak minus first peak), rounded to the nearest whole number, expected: 3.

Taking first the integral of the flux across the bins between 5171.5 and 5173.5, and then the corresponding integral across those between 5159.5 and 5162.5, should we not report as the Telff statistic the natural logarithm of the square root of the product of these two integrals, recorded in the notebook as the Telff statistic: 3.6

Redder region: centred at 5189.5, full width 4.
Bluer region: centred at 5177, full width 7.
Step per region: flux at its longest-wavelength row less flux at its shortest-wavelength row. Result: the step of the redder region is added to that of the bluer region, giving 4.2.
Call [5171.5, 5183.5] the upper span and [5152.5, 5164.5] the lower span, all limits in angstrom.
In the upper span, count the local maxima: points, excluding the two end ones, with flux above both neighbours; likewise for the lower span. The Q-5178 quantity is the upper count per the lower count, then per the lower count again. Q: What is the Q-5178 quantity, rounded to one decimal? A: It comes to 0.2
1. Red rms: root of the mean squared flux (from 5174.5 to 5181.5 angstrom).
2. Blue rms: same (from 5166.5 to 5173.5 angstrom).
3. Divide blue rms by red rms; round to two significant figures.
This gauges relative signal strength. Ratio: 0.77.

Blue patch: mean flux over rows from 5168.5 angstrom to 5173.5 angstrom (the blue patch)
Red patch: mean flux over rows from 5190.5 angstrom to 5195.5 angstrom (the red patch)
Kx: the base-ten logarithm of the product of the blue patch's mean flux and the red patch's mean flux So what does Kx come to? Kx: 2.32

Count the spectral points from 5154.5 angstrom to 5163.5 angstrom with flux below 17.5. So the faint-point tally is 0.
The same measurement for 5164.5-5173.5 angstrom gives 8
